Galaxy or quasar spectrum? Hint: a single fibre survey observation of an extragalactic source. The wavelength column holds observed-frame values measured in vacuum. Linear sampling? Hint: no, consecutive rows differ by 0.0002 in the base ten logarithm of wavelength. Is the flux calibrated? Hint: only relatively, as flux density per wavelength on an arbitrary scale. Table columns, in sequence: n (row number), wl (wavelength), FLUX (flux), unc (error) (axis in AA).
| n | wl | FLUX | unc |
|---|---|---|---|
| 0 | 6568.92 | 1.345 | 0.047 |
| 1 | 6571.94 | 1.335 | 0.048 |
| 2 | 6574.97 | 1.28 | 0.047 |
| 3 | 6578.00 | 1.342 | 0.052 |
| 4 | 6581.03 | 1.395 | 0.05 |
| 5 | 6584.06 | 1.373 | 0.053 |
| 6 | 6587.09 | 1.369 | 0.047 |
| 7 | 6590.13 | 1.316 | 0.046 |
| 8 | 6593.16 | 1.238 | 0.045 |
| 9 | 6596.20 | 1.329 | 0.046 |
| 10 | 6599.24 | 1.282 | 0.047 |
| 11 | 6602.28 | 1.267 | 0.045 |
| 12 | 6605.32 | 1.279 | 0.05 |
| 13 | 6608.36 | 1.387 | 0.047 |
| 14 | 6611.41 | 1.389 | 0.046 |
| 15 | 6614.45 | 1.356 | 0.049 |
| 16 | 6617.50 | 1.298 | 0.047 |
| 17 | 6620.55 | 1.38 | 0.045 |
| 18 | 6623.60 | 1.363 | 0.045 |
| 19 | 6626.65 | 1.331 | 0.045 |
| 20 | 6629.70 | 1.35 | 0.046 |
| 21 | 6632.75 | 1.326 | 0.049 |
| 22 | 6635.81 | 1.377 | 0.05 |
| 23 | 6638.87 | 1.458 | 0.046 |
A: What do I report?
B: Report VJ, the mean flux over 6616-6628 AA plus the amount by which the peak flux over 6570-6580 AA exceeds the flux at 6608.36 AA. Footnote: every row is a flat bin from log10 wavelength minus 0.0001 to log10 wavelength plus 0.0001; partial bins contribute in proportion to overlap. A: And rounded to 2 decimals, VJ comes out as 1.30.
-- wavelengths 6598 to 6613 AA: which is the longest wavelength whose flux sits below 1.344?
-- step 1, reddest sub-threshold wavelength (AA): 6605.32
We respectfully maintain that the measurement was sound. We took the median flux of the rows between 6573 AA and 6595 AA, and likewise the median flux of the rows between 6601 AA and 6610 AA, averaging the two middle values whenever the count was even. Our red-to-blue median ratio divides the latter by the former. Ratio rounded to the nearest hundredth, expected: 0.95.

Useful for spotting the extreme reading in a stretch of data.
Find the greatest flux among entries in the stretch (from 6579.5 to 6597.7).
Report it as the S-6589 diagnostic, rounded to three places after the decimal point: 1.395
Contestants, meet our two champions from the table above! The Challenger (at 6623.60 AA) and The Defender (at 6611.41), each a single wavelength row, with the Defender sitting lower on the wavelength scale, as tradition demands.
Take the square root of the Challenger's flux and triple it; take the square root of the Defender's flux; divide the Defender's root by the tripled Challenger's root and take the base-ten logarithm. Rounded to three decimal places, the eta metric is -0.473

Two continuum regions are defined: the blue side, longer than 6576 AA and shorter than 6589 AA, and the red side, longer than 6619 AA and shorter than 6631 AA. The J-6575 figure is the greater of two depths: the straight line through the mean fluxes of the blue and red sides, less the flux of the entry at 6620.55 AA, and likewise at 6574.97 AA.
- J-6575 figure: 0.09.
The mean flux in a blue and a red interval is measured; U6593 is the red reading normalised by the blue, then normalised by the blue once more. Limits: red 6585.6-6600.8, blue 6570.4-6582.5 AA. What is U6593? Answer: 0.730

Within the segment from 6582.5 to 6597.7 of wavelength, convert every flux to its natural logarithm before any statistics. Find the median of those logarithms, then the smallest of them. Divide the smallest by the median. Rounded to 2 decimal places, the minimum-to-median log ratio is 0.75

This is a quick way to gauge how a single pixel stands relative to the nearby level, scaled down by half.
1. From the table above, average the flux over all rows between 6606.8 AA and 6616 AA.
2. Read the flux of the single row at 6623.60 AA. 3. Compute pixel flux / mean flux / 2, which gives 0.495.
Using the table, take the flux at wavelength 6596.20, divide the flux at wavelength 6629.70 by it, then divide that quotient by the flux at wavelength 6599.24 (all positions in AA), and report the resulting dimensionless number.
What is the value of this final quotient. 0.792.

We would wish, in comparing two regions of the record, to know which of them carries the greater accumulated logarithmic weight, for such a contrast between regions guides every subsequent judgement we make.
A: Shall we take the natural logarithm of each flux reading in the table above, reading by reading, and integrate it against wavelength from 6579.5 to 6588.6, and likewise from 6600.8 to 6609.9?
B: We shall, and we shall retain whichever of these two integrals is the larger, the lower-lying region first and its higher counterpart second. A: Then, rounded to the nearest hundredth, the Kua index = 2.92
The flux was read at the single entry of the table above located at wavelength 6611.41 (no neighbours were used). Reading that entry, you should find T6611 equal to 1.389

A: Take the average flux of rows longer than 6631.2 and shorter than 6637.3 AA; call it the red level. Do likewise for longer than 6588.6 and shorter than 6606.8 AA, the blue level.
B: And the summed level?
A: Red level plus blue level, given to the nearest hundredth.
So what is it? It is 2.64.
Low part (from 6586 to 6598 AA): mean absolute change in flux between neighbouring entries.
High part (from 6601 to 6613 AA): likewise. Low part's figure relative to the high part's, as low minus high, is 0.033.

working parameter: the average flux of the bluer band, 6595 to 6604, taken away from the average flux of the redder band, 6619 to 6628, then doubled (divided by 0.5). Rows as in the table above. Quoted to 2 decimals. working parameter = 0.13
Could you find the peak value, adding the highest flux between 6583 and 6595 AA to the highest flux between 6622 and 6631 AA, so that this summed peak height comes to 2.74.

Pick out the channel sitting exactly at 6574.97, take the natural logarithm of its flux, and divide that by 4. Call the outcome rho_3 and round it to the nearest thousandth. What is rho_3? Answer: 0.062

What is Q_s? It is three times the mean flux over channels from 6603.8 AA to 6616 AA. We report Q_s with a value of 4.06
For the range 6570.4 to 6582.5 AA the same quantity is 4.01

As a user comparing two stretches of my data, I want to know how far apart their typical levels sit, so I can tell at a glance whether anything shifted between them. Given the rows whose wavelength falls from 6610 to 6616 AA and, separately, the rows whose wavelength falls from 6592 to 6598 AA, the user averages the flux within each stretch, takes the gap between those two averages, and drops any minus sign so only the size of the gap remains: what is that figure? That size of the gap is 0.09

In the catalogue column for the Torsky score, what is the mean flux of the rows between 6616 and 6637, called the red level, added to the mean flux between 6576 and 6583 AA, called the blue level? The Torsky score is 2.71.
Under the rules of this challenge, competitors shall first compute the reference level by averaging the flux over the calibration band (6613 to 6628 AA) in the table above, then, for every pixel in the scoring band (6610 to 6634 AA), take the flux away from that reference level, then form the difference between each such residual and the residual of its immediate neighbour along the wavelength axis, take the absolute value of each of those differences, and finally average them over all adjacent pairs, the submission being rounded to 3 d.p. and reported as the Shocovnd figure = 0.038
